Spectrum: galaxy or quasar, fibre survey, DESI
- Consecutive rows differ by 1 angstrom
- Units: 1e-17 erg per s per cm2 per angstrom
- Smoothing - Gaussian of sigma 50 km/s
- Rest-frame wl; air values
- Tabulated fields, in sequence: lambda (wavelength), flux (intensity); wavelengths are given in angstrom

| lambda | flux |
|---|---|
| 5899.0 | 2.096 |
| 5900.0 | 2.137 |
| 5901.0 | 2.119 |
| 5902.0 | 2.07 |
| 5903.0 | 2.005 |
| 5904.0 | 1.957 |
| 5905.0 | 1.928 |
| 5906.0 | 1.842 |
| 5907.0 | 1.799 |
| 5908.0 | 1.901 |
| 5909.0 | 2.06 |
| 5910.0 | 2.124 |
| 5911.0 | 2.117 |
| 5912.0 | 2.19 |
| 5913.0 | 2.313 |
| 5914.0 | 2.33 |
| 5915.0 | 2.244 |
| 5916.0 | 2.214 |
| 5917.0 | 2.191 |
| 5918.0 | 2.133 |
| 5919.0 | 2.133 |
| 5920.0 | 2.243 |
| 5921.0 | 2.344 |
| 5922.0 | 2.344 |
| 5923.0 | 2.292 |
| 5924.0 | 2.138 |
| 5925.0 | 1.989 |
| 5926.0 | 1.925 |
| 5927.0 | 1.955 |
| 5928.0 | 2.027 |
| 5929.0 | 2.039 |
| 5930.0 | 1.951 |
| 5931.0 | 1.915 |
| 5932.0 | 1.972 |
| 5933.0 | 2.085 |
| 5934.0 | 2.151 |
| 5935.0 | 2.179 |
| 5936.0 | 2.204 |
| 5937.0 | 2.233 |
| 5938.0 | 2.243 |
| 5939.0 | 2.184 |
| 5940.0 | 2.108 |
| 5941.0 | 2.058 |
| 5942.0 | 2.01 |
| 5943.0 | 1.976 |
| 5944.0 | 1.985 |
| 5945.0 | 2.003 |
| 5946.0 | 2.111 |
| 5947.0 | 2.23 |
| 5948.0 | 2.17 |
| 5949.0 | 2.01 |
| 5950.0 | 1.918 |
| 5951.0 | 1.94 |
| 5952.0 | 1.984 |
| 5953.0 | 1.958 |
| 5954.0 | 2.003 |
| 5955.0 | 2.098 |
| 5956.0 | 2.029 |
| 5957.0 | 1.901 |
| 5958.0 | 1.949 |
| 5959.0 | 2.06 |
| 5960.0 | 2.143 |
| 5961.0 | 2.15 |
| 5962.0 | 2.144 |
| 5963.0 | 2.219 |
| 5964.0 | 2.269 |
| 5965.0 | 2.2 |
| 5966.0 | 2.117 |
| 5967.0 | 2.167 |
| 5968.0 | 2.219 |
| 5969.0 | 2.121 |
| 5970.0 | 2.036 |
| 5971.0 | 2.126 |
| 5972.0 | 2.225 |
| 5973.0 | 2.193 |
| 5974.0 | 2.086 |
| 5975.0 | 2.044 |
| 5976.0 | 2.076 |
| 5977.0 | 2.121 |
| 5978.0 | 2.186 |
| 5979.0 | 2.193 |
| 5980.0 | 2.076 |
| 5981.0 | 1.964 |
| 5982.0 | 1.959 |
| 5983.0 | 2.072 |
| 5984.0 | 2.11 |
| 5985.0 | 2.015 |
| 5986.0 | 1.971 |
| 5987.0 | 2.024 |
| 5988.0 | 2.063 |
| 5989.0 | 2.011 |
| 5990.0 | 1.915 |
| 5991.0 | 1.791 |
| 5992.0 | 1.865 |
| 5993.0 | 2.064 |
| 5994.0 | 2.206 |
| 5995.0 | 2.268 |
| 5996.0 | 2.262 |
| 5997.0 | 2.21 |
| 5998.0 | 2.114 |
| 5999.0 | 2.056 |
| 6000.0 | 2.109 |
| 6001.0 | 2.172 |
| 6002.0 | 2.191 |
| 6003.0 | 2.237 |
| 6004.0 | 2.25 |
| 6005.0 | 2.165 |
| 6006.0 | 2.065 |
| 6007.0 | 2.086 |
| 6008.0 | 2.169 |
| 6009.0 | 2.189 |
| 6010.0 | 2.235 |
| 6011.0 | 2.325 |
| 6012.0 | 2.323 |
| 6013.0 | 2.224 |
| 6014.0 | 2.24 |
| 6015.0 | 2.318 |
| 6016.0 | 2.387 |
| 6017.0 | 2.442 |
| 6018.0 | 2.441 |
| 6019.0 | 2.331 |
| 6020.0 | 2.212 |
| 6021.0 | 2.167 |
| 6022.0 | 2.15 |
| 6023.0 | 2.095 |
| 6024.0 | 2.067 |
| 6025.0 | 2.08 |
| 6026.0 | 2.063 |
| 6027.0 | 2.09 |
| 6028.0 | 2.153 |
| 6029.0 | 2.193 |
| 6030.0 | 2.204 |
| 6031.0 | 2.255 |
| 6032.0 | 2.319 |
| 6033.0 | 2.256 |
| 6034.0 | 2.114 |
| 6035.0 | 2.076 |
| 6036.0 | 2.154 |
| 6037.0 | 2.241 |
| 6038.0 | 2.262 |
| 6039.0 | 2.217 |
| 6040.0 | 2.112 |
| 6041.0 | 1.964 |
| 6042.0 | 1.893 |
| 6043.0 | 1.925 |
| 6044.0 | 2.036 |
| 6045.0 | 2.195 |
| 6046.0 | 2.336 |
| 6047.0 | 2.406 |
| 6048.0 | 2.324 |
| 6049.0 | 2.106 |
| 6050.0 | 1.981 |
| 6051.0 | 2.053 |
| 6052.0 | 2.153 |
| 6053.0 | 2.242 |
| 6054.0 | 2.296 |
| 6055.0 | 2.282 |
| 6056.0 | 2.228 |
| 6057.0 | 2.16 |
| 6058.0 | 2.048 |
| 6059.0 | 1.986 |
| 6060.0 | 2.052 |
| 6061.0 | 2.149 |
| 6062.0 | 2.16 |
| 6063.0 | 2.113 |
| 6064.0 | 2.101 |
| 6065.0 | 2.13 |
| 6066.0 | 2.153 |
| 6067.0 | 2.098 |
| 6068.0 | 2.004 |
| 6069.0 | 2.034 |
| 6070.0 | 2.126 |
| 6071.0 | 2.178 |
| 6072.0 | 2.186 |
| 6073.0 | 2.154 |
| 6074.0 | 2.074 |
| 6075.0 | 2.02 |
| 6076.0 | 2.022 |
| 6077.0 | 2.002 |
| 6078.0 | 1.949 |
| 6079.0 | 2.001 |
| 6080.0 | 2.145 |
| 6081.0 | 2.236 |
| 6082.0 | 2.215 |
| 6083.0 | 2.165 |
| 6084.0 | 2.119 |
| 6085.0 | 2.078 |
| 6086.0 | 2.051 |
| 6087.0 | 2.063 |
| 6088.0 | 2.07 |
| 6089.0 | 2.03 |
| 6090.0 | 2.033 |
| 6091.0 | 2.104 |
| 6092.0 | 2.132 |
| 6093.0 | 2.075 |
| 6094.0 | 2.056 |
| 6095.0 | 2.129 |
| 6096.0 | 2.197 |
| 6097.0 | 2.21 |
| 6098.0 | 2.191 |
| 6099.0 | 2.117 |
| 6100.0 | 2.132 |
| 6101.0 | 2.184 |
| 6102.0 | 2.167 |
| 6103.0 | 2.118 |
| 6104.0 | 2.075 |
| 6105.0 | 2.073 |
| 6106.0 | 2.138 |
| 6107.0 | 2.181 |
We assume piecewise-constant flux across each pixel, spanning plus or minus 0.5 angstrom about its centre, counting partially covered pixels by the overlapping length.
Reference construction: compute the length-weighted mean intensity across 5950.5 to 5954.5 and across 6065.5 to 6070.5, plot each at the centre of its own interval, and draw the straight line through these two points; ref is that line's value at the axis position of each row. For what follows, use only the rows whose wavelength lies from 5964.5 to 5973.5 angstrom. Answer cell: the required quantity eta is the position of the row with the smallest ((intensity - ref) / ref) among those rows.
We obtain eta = 5970.0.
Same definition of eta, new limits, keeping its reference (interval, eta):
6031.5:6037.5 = 6035.0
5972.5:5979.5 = 5975.0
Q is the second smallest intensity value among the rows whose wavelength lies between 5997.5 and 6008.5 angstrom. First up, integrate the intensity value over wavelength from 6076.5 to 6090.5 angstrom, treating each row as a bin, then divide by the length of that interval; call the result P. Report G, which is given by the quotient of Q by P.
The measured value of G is 0.99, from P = 2.08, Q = 2.065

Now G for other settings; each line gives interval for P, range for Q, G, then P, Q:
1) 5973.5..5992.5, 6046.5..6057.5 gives 1.01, 2.03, 2.053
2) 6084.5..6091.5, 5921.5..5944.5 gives 0.93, 2.06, 1.925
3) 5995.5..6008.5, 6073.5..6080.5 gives 0.93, 2.16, 2.001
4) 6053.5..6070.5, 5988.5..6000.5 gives 0.88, 2.12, 1.865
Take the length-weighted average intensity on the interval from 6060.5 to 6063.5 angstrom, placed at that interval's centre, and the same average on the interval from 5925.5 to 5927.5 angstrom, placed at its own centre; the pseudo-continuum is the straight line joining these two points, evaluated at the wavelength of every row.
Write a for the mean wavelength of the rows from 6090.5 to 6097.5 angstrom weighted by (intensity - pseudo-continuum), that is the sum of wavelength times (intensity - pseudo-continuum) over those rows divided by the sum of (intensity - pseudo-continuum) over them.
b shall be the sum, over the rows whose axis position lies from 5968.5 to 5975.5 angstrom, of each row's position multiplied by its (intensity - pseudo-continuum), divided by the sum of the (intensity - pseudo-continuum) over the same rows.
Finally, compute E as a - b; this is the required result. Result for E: 121.0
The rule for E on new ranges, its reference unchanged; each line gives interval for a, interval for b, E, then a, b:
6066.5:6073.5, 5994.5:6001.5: 70.7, 6067.8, 5997.1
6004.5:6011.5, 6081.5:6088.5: -77.5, 6009.1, 6086.6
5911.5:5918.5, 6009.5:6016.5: -98.5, 5914.7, 6013.2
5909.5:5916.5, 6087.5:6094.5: -177.6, 5913.3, 6090.9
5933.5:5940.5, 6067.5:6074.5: -132.6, 5936.9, 6069.5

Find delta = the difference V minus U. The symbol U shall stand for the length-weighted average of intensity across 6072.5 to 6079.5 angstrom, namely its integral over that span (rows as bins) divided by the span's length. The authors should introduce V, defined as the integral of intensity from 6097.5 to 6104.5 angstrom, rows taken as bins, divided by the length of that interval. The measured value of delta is 0.11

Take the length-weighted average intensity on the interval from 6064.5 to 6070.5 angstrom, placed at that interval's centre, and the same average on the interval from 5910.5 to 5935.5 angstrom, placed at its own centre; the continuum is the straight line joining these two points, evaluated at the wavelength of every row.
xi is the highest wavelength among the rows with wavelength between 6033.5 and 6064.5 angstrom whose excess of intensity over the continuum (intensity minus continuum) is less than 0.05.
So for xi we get 6064.0 angstrom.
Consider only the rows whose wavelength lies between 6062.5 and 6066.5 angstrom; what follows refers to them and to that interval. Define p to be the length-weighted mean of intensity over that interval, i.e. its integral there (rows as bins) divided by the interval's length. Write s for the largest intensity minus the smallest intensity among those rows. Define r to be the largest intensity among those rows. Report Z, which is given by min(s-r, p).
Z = -2.10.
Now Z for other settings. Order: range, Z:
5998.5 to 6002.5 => -2.06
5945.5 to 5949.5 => -2.01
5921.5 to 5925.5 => -1.99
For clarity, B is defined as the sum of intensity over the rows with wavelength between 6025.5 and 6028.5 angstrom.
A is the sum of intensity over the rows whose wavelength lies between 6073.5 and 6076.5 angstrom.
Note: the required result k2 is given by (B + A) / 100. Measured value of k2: 0.124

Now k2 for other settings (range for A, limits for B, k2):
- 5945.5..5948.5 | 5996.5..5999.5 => 0.129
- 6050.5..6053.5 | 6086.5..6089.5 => 0.126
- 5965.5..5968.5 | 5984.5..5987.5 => 0.125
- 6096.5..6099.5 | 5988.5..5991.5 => 0.122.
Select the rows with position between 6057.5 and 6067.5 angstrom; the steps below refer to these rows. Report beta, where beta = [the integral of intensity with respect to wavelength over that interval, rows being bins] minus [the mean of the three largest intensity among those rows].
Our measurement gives 19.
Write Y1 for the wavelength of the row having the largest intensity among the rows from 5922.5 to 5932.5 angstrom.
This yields 5923.0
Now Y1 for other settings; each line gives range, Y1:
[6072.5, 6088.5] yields 6081.0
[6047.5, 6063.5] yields 6048.0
